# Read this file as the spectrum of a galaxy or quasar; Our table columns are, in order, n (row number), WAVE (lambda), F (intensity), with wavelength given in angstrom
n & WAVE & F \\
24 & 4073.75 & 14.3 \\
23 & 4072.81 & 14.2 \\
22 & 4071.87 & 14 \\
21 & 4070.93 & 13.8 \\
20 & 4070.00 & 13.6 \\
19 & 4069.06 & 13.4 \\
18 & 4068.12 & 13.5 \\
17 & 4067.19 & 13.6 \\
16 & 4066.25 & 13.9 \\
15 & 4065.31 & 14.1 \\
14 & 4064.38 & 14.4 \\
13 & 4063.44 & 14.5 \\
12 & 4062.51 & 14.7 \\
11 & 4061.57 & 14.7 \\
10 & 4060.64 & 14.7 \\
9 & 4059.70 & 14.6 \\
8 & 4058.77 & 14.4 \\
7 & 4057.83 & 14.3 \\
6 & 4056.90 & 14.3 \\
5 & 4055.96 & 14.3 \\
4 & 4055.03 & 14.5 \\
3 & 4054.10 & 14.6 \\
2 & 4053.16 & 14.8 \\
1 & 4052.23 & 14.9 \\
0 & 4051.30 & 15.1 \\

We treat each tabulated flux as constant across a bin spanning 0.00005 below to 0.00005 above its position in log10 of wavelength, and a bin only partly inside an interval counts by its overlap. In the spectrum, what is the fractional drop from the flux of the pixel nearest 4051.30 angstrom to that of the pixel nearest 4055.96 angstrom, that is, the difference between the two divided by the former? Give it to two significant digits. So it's 0.053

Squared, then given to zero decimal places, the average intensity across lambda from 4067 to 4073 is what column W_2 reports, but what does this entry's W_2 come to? 188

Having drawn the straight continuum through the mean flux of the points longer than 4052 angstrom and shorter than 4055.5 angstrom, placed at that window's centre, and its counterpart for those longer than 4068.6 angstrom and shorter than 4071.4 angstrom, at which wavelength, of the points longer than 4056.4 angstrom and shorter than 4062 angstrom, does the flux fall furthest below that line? 4056.90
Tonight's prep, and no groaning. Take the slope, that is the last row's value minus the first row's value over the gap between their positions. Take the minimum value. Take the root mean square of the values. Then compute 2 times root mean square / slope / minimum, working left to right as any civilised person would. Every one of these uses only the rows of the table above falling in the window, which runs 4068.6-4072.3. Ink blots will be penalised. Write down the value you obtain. 10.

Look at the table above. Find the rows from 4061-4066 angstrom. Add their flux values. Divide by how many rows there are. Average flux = 14.5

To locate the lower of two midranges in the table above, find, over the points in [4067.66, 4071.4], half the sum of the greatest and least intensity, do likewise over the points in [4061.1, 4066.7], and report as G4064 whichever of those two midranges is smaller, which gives 13.6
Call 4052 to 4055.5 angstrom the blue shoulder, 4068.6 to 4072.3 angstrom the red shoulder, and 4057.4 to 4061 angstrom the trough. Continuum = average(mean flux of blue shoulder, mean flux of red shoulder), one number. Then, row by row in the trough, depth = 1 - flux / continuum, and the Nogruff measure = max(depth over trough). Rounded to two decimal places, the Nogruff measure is -0.01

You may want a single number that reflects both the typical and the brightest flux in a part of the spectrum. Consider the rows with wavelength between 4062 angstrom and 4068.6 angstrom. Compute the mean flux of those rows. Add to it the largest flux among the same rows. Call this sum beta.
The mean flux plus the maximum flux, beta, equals 28.80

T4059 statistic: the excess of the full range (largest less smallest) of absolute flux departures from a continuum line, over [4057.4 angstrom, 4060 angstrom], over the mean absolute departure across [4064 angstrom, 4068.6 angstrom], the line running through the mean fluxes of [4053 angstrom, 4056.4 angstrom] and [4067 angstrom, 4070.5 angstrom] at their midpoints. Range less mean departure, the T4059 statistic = 0.2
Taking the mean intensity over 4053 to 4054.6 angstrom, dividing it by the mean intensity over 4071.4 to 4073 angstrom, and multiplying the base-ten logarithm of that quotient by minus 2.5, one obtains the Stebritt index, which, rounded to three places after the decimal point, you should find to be -0.045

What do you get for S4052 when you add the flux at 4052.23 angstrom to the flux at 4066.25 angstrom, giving 28.8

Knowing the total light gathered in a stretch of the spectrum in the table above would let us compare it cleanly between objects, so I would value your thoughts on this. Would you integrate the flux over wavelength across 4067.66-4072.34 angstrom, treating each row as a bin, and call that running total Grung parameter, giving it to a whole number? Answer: 64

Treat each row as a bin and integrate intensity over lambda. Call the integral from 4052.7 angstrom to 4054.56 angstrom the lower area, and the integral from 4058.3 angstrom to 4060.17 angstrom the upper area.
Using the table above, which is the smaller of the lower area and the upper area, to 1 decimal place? 27.1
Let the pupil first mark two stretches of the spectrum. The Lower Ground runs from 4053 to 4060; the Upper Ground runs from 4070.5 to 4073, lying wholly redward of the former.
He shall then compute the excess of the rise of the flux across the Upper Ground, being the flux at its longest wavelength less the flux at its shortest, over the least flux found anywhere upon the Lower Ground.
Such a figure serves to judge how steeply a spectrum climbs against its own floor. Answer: -13.9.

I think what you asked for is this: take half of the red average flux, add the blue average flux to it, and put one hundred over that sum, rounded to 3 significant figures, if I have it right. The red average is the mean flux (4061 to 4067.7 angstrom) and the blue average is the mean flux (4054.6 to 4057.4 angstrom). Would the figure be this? 4.65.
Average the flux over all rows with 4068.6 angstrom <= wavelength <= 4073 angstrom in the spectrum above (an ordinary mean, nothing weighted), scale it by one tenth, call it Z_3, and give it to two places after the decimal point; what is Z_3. 1.38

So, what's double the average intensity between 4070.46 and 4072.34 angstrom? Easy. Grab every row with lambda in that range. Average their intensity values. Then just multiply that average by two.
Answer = 27.8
